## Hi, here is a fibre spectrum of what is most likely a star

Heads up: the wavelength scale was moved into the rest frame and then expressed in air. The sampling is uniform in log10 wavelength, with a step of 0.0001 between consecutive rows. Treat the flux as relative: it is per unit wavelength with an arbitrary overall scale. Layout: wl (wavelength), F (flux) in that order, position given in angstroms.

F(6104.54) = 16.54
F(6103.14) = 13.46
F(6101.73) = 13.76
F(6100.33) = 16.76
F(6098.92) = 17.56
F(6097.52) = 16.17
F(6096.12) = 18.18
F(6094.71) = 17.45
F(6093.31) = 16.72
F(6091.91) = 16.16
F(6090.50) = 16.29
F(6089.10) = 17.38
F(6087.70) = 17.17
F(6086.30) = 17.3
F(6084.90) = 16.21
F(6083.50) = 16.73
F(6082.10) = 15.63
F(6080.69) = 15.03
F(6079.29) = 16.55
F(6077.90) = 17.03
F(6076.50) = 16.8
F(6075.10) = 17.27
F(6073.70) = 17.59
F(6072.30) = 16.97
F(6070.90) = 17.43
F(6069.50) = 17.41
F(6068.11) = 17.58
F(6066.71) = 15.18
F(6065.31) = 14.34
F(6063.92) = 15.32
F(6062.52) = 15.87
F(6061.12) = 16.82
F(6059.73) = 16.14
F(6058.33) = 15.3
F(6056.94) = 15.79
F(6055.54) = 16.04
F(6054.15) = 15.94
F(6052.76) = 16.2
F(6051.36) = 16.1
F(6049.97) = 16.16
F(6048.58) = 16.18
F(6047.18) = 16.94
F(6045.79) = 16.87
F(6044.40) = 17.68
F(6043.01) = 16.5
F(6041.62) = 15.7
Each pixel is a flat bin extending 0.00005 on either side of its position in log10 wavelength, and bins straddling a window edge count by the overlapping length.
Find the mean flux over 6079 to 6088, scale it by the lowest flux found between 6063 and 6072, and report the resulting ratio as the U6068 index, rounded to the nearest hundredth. 1.14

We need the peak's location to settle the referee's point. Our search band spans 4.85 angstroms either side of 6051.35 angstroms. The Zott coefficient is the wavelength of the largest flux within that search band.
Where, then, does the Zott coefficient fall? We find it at 6047.18 angstroms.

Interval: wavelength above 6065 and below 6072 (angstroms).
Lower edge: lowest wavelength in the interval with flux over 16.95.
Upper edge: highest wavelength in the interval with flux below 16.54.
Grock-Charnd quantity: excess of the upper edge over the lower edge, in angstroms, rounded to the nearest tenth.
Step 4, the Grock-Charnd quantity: -1.4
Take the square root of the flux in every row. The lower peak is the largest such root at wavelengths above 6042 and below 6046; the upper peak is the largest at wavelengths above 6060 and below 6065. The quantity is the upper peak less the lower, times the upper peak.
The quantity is -0.4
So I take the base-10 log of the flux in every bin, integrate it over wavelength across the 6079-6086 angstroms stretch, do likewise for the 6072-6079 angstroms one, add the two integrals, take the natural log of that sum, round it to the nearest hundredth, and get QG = 2.84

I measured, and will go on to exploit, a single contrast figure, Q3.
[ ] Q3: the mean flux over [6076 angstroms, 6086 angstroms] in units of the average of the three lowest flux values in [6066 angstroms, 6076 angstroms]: 0.99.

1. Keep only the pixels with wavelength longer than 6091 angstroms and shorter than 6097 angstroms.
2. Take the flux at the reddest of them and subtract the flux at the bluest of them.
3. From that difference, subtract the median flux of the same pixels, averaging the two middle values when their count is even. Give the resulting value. -15.1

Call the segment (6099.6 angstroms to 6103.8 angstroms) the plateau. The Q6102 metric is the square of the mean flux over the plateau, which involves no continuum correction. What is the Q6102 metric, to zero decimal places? 215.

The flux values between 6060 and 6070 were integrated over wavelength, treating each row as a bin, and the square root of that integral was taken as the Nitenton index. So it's 13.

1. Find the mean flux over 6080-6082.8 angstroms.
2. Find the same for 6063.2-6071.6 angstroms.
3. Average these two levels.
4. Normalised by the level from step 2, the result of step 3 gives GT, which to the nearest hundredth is 0.97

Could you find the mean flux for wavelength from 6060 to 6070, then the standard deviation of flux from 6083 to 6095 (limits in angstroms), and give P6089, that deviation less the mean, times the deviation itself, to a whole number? -8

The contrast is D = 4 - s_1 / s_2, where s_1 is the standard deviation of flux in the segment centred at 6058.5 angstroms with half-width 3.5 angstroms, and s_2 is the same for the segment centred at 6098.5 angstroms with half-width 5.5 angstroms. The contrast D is 3.7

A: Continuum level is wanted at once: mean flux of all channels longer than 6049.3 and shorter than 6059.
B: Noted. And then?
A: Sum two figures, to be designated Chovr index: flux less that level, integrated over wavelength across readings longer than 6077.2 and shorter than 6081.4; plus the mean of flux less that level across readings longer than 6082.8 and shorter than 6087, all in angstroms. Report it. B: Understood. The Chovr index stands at 1.9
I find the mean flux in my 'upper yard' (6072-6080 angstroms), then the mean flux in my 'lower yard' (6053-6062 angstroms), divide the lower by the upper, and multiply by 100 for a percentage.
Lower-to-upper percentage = 94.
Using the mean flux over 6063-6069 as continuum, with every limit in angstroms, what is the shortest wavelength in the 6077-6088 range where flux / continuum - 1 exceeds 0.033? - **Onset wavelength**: 6077.90 angstroms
